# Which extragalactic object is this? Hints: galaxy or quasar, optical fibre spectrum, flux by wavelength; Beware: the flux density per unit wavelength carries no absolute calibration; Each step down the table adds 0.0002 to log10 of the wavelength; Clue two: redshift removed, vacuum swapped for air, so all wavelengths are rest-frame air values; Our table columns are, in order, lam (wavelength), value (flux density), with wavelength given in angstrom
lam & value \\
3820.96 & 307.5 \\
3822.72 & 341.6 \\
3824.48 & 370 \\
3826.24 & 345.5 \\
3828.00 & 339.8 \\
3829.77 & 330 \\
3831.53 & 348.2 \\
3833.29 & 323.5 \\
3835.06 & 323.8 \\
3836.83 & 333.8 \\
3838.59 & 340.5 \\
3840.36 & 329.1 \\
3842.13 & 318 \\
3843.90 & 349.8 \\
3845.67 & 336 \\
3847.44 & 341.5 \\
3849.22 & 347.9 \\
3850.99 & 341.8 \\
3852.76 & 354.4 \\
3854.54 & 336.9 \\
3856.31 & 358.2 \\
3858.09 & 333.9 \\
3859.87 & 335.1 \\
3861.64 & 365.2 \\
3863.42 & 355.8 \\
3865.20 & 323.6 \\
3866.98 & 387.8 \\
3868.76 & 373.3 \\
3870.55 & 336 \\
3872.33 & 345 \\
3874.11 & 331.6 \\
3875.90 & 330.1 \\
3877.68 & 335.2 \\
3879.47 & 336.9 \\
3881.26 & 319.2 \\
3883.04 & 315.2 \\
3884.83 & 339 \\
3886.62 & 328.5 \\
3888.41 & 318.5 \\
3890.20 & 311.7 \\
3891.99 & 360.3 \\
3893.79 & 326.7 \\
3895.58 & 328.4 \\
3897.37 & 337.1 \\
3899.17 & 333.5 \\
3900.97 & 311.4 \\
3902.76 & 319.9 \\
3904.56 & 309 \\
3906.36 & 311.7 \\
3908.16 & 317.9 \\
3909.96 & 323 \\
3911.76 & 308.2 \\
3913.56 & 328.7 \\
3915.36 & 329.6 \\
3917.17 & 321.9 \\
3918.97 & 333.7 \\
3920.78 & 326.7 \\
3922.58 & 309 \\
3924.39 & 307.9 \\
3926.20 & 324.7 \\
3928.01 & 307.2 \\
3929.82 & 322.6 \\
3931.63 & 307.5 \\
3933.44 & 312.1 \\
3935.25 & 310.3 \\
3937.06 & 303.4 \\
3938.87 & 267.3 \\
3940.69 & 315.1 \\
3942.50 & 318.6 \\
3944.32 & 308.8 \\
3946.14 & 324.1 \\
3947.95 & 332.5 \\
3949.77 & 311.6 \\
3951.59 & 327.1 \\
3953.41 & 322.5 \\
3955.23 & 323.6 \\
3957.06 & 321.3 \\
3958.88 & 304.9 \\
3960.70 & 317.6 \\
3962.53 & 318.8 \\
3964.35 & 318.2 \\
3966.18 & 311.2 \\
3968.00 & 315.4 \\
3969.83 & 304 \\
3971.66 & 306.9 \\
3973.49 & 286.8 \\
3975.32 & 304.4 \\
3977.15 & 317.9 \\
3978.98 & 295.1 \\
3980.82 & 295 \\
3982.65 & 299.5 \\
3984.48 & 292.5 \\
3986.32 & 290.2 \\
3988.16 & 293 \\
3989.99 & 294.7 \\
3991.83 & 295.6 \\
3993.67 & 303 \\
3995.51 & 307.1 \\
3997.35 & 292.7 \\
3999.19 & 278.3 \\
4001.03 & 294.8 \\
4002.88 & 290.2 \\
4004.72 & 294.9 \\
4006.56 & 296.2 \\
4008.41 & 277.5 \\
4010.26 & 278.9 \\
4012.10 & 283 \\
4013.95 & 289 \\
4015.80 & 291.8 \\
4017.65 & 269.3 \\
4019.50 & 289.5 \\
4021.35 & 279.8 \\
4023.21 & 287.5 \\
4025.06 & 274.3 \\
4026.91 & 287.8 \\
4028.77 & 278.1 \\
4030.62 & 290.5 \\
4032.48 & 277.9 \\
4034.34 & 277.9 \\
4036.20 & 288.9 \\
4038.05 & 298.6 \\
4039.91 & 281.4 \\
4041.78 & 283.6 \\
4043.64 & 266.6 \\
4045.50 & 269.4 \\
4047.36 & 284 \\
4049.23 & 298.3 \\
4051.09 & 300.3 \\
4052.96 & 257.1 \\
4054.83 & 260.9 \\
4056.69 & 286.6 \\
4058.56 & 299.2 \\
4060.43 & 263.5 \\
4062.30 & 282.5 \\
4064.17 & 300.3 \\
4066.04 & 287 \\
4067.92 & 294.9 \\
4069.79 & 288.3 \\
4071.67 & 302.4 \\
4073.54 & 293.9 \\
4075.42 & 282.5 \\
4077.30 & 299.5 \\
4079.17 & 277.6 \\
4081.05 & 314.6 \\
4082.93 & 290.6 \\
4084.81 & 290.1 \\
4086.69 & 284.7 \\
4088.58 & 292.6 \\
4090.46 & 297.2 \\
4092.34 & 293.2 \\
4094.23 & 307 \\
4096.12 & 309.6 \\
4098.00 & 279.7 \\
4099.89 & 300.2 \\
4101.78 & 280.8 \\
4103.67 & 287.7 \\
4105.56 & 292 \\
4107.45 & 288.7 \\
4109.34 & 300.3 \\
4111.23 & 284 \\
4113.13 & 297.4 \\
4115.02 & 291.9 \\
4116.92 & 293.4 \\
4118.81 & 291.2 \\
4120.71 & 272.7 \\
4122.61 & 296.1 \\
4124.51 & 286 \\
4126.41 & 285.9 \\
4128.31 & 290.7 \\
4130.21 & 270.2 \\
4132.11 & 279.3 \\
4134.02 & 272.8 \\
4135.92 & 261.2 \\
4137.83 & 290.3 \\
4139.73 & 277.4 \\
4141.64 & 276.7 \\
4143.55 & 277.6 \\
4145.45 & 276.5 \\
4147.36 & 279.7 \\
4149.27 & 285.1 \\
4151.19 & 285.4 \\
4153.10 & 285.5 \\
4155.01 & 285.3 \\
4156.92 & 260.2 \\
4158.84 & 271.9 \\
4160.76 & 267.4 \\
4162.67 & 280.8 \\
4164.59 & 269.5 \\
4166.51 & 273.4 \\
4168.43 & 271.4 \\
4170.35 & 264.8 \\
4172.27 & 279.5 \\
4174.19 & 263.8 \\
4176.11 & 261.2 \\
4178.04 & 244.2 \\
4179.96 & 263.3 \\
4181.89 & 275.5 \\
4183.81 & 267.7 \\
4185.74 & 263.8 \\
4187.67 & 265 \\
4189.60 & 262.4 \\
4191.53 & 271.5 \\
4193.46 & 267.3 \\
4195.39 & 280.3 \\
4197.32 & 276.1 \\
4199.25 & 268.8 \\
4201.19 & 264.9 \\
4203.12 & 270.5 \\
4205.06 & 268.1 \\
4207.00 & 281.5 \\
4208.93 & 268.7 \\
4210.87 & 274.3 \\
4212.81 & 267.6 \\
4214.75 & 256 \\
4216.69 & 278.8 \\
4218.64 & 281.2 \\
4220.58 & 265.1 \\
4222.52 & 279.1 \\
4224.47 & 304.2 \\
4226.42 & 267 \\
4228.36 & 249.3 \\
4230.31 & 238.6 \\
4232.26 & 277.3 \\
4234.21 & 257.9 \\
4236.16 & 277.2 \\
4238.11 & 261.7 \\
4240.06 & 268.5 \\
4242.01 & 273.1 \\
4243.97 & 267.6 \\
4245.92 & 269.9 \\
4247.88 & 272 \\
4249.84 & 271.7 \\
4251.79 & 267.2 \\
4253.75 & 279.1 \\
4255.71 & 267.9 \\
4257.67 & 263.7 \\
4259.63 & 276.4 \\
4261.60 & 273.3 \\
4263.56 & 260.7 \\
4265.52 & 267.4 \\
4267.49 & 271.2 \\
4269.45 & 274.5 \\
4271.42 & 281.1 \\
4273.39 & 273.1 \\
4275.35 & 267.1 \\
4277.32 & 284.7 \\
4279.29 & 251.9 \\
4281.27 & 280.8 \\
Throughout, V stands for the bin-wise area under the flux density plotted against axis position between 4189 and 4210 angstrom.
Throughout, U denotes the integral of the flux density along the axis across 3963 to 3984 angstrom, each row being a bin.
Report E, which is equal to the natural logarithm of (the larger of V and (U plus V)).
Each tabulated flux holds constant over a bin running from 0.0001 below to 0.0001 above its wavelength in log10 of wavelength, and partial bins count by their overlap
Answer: 9.40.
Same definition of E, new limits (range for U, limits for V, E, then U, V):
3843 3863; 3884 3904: 9.51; 6915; 6565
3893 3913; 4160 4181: 9.39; 6416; 5612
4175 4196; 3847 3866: 9.40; 5573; 6557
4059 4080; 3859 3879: 9.47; 6063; 6940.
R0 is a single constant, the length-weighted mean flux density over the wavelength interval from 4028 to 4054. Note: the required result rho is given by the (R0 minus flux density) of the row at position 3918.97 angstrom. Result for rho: -51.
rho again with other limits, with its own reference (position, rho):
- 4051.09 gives -18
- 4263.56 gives 22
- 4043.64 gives 16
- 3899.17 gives -51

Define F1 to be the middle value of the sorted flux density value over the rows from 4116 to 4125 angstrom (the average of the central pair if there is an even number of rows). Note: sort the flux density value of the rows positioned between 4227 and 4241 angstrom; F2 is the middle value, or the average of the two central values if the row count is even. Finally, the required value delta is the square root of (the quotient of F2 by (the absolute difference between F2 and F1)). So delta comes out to 3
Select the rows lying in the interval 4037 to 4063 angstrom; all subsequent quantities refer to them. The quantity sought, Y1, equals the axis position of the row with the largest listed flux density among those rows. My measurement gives 4051.09 angstrom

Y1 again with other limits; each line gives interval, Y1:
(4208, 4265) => 4224.47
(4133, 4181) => 4137.83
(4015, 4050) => 4038.05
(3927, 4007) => 3947.95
